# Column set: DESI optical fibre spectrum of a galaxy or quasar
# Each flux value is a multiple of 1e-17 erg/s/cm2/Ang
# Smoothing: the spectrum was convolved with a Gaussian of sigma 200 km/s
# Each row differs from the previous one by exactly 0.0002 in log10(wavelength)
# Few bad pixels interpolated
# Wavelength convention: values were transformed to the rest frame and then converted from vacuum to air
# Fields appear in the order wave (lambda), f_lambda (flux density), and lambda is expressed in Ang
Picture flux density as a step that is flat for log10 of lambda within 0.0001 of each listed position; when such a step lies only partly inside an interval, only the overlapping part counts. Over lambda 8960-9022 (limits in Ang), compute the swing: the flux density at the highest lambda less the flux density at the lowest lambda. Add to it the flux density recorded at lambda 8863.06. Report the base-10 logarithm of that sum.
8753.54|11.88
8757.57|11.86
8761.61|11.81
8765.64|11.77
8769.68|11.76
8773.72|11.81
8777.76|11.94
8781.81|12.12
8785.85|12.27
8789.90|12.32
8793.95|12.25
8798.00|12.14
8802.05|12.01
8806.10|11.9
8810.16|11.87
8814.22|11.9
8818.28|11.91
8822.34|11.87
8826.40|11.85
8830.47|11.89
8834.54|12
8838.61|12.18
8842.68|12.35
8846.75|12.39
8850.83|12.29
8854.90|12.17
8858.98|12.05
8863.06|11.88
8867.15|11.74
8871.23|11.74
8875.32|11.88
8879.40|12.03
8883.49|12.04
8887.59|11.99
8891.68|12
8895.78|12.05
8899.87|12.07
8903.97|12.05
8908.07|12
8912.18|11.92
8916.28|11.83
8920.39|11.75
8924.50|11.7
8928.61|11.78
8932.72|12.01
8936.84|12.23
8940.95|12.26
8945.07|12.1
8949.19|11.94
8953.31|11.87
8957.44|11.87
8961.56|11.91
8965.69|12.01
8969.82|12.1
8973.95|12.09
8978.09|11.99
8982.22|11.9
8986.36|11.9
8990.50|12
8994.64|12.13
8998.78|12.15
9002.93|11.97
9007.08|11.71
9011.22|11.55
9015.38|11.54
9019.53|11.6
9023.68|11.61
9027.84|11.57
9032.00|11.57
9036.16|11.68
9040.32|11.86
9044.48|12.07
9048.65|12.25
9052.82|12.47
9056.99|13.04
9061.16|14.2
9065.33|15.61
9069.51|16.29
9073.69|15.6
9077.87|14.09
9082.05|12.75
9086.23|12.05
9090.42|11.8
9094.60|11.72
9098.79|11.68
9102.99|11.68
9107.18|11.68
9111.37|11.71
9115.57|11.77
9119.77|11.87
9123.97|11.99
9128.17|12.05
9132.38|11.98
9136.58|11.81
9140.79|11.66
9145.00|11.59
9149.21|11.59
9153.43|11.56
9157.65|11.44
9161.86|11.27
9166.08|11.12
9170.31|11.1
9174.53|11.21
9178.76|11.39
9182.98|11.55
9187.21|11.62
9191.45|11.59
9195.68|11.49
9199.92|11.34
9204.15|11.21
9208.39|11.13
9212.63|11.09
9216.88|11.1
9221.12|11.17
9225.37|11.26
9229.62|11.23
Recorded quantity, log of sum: 1.06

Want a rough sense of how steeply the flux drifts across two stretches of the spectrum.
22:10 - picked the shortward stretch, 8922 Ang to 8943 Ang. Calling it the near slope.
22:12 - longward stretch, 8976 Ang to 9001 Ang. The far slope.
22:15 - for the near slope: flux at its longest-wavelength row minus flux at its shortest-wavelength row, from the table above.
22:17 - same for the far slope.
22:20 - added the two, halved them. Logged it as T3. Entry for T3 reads 0.36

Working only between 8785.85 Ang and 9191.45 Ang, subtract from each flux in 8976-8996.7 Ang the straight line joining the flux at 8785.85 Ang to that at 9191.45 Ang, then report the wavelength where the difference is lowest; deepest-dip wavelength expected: 8982.22 Ang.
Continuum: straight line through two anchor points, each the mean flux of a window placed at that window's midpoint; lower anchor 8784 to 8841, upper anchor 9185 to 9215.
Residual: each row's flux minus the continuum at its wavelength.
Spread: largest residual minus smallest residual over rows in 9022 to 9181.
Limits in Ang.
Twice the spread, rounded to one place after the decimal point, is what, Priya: 10.0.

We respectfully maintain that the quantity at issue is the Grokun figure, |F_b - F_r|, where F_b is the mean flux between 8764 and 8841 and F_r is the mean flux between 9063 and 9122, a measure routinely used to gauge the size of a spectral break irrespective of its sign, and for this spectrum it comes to 0.89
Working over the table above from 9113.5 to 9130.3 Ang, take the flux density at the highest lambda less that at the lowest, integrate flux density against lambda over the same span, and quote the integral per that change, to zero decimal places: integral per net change 715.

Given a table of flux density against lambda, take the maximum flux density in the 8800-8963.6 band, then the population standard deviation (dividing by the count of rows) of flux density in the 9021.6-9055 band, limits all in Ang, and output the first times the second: 4.0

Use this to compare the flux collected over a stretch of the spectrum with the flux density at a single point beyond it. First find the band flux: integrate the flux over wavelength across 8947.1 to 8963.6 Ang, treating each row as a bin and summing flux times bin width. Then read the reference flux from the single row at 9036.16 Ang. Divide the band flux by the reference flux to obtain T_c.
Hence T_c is 17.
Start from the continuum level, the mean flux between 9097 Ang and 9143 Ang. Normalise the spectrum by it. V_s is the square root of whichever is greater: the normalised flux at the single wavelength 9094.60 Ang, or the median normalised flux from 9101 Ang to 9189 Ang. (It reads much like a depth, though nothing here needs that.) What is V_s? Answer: 1.00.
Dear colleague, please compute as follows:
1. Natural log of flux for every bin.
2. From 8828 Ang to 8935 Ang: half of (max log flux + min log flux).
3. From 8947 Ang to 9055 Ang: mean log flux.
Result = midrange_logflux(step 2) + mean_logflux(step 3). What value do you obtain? 4.96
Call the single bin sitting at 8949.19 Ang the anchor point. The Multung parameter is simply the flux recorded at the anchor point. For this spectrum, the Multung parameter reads 11.94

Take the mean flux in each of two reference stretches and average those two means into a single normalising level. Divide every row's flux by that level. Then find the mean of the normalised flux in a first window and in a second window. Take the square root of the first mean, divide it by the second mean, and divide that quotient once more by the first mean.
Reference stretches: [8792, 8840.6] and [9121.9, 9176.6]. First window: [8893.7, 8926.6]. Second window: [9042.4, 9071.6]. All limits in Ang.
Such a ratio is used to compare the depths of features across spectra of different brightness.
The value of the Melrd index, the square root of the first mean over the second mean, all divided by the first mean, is 0.85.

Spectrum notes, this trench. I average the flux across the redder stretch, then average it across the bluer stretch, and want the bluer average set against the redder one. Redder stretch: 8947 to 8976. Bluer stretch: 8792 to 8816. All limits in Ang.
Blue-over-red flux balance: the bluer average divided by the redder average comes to 1.003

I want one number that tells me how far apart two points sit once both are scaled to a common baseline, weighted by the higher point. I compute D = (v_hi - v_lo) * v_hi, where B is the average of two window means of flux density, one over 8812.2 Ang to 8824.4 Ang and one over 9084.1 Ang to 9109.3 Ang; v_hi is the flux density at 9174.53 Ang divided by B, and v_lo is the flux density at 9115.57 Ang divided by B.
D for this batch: -0.045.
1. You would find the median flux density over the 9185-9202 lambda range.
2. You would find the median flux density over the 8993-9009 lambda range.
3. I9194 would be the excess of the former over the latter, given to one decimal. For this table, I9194 -0.5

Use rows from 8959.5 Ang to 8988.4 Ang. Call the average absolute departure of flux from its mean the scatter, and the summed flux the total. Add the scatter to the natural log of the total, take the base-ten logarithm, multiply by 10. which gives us 6.53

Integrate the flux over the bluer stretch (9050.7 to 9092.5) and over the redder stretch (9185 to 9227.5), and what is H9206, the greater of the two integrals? 576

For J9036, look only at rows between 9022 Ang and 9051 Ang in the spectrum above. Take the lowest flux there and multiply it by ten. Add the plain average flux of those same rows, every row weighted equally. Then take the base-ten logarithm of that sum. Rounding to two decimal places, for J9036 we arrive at 2.11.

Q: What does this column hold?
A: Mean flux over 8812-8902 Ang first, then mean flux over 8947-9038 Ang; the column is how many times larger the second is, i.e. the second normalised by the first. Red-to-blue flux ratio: 0.99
